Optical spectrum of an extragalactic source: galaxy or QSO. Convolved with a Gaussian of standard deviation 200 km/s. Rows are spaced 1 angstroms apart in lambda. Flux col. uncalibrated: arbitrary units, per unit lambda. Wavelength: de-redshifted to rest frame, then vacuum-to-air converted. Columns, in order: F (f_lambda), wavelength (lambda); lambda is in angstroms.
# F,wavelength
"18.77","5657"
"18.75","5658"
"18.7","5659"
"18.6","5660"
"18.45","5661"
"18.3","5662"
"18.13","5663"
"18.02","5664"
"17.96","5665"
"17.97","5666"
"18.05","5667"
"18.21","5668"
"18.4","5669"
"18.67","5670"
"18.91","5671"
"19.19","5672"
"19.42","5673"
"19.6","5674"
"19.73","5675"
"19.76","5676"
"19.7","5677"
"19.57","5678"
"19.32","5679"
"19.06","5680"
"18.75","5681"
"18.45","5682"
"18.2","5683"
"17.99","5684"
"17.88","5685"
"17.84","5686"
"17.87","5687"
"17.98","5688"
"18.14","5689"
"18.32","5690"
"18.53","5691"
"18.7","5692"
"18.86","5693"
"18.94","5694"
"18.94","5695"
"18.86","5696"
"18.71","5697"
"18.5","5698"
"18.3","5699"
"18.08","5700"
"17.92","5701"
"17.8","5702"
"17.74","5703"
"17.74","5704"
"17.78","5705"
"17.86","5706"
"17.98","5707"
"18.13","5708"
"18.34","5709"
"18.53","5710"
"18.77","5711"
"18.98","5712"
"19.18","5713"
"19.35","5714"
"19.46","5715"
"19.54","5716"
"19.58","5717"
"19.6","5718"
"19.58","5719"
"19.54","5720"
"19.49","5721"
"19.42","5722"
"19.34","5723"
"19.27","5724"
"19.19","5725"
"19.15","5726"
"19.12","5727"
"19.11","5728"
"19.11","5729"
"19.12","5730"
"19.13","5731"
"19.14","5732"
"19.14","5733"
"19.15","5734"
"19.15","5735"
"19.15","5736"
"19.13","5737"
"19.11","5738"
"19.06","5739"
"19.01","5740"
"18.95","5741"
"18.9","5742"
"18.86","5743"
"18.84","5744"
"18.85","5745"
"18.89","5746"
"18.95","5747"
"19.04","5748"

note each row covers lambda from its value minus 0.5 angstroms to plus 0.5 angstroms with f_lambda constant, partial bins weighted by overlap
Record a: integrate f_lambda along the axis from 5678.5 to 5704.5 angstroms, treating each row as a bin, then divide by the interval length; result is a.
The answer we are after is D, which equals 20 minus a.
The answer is 1.6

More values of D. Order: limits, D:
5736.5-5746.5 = 1.0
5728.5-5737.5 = 0.9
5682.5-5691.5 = 1.9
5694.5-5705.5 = 1.8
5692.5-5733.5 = 1.2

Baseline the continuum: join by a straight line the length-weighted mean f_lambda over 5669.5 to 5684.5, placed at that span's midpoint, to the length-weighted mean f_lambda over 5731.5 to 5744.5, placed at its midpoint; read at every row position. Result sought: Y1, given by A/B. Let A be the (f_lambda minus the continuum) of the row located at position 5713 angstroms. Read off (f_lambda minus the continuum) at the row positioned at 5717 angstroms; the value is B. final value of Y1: 0.2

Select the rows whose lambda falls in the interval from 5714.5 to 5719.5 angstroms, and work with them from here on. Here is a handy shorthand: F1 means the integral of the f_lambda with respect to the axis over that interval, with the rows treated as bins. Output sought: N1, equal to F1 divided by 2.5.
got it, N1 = 39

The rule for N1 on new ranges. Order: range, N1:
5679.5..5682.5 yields 23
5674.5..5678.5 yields 32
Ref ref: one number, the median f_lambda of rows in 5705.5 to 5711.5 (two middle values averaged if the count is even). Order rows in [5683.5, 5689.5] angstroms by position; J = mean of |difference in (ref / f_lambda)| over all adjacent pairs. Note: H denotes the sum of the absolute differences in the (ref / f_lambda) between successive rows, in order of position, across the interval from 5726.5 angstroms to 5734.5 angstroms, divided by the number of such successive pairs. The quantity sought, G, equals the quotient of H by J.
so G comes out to 0.1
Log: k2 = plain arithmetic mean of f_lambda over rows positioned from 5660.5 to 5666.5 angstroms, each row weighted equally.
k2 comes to 18.1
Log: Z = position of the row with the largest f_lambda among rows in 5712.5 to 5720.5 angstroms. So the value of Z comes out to 5718 angstroms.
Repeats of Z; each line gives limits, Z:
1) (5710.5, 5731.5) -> 5718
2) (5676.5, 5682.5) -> 5677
